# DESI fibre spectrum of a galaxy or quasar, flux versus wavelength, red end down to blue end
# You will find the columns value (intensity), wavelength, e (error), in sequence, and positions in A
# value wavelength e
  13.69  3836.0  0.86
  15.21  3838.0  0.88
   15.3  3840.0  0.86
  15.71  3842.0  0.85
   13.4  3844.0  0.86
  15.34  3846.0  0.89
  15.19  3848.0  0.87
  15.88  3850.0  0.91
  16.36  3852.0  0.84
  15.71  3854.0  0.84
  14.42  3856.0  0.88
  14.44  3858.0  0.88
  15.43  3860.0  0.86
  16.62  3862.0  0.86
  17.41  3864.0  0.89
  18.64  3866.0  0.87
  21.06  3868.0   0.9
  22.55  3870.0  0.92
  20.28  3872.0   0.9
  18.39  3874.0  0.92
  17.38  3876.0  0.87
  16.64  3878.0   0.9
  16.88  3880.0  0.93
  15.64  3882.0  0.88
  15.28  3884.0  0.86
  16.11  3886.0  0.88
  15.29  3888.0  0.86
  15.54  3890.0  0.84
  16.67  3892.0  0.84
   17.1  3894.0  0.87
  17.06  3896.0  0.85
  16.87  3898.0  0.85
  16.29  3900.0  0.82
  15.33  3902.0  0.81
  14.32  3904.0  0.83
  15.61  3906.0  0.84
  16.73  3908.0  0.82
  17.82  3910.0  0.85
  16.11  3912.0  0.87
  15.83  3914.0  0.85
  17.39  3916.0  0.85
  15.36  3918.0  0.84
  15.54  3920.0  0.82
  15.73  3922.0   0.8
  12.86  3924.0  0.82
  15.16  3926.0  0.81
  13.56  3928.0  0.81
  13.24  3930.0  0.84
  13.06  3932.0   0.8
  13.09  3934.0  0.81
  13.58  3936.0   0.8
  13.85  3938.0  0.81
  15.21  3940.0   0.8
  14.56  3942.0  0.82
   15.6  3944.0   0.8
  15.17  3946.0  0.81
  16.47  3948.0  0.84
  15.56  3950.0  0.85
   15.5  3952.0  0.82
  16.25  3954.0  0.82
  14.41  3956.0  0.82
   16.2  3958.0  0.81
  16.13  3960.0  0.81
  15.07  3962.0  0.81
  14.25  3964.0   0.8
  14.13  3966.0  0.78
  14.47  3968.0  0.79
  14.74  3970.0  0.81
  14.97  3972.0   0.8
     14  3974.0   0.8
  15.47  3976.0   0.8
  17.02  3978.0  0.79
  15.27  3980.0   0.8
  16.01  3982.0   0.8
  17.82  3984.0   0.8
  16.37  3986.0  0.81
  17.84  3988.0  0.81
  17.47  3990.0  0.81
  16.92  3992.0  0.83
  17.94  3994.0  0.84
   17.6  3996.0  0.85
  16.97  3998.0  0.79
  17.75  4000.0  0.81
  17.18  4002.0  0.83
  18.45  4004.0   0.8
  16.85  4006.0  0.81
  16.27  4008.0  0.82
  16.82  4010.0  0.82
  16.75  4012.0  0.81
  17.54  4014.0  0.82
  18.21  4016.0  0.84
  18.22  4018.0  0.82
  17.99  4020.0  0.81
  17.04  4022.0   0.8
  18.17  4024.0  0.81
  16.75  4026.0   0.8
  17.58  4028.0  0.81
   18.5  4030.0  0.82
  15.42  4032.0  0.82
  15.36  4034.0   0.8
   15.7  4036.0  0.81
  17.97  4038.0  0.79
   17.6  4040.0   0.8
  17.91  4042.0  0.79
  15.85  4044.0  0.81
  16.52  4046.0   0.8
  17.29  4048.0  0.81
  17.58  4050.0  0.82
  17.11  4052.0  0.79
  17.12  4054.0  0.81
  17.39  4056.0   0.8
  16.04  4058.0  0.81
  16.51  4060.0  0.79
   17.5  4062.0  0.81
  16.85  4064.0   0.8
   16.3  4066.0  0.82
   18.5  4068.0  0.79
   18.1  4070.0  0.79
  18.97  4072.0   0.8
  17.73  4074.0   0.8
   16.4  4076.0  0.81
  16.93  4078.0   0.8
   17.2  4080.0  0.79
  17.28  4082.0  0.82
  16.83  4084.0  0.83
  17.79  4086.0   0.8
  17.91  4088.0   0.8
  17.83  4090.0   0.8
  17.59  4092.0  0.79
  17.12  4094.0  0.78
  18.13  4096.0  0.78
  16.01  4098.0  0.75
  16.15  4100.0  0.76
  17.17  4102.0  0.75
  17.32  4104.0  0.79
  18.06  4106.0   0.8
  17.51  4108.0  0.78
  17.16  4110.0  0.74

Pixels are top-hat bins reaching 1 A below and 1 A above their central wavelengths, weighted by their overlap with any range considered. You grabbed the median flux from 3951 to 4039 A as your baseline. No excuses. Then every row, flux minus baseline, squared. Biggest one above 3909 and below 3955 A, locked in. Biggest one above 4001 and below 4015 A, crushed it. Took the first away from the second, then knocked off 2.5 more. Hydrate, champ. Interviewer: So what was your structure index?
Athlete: -15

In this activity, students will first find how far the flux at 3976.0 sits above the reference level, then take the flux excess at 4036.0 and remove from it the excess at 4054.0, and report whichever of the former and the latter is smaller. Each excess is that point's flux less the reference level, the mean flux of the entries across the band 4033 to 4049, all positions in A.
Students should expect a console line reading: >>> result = -1.4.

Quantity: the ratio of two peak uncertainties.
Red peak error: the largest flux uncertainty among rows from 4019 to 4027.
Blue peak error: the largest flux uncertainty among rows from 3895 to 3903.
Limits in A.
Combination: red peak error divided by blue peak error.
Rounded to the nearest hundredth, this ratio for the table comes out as 0.95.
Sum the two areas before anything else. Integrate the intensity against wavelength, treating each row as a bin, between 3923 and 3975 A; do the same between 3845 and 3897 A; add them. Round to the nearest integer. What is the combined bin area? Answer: 1637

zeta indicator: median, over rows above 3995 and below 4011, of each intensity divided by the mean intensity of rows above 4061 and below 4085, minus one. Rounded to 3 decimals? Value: -0.018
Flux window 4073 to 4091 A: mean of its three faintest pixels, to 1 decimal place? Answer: 16.7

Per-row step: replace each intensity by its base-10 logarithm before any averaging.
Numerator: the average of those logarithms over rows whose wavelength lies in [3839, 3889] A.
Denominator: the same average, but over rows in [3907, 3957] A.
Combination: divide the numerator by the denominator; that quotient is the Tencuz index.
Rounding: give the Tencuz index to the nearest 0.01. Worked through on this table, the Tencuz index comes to 1.03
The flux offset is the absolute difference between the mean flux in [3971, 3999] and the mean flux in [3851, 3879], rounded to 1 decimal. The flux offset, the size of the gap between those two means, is 1.0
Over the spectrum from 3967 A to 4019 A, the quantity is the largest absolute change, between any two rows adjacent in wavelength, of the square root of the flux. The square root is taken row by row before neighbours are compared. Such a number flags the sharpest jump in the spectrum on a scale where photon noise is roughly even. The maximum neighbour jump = 0.22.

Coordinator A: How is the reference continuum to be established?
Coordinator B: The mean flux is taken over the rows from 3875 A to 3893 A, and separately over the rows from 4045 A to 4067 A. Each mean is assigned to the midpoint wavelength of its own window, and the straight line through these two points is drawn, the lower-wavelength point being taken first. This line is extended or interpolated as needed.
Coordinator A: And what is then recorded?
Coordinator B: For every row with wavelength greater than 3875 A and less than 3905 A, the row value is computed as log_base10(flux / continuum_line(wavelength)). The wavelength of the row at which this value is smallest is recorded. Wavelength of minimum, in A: 3904.0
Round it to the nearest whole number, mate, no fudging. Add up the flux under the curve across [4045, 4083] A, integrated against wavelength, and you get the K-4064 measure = 655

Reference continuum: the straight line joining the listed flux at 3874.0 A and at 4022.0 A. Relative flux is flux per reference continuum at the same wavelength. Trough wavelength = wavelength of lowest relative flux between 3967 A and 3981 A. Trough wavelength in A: 3974.0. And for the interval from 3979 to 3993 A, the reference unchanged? 3980.0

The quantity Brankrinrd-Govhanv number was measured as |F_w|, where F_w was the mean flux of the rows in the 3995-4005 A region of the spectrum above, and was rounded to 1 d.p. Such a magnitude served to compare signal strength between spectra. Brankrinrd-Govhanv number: 17.6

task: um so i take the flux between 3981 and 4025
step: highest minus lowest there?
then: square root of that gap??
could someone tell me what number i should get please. 1.56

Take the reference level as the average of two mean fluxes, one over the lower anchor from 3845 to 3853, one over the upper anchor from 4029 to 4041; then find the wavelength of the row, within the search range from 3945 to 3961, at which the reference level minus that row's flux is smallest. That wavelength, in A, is 3948.0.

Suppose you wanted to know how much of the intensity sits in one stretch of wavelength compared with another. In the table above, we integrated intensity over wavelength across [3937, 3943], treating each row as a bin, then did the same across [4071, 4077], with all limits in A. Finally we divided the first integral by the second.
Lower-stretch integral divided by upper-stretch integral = 0.82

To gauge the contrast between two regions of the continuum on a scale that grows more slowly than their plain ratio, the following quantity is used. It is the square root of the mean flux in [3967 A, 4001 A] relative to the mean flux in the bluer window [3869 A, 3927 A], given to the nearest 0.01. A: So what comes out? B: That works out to 1.00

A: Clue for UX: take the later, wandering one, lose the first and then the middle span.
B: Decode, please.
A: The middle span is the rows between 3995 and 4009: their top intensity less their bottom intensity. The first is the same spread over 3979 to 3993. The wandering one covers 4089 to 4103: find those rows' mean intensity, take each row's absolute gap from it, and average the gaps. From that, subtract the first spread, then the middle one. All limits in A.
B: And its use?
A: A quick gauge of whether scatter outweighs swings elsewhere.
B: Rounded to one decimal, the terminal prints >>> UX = -4.1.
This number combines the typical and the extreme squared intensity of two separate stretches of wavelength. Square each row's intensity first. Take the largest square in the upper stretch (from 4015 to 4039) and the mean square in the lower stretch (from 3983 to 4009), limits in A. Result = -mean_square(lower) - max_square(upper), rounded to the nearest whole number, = -643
